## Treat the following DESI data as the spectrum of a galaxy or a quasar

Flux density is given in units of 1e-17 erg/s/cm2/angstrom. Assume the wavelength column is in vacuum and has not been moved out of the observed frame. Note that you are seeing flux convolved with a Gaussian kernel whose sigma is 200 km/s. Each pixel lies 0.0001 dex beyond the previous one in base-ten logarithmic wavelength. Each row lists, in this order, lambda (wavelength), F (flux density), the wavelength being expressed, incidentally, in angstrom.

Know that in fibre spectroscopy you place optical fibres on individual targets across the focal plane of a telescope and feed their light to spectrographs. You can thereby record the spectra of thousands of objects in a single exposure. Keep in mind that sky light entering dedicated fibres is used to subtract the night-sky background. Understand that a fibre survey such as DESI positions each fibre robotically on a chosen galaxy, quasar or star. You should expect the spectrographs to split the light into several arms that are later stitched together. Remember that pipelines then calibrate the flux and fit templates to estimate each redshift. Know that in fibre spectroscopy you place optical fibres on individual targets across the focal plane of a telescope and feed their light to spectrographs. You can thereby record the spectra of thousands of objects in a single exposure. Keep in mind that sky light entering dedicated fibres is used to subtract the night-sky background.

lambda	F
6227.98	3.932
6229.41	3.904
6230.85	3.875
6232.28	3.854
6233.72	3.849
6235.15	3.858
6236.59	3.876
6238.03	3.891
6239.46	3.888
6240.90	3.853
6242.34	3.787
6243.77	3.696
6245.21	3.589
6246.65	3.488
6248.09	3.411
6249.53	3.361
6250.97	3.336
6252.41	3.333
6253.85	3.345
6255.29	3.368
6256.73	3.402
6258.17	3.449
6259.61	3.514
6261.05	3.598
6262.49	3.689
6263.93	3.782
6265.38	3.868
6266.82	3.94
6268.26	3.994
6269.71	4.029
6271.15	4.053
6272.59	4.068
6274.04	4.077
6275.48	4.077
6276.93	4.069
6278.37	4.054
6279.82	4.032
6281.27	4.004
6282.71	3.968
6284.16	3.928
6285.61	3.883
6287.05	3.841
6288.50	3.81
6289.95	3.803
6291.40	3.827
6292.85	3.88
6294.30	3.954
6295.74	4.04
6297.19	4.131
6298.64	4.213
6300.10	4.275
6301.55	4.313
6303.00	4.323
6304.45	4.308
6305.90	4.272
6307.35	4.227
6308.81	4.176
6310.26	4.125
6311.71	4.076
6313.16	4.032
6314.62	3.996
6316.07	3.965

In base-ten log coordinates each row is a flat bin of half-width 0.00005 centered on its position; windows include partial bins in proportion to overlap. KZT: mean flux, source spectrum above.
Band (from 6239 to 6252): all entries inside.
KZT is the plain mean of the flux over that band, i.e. 3.6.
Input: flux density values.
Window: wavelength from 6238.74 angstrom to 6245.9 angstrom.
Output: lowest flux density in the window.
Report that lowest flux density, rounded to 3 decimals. 3.589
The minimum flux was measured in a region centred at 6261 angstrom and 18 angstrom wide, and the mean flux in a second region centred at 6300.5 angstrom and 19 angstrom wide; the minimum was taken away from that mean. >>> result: 0.8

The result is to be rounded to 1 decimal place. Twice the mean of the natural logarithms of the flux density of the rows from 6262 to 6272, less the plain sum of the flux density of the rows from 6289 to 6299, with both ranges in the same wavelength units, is -25.1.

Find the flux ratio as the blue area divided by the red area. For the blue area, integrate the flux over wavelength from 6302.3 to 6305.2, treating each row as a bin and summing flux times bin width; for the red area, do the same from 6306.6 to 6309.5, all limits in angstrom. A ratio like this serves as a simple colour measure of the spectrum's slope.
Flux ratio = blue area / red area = 1.03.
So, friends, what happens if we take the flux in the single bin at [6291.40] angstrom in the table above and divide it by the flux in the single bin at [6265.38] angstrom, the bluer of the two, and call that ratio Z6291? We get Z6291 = 0.99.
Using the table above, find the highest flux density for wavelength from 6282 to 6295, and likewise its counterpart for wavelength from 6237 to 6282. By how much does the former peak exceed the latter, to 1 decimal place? -0.1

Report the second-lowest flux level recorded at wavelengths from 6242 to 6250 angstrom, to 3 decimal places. 3.411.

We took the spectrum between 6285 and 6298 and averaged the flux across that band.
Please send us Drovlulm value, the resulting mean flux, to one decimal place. 3.9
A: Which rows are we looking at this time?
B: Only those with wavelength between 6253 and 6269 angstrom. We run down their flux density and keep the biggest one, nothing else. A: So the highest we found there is 3.994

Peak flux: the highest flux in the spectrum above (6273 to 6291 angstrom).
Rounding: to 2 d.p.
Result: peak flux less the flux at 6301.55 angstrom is -0.24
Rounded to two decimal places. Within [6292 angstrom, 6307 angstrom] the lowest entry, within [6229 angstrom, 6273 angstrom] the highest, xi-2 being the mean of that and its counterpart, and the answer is 3.97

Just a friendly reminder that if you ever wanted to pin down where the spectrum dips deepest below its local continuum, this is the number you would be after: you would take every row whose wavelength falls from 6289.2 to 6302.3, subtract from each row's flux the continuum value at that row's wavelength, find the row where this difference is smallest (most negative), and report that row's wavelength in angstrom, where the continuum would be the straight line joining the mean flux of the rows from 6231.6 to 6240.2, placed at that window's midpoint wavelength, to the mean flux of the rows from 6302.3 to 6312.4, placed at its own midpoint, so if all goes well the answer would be 6289.95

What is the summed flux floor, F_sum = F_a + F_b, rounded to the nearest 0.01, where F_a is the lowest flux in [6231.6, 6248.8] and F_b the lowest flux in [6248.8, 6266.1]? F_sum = 6.74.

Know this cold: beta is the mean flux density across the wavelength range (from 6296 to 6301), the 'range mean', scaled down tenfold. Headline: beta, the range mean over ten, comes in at 0.42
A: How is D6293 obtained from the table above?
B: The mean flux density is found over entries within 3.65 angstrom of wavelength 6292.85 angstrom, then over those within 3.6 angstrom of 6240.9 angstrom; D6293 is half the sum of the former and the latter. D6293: 3.86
